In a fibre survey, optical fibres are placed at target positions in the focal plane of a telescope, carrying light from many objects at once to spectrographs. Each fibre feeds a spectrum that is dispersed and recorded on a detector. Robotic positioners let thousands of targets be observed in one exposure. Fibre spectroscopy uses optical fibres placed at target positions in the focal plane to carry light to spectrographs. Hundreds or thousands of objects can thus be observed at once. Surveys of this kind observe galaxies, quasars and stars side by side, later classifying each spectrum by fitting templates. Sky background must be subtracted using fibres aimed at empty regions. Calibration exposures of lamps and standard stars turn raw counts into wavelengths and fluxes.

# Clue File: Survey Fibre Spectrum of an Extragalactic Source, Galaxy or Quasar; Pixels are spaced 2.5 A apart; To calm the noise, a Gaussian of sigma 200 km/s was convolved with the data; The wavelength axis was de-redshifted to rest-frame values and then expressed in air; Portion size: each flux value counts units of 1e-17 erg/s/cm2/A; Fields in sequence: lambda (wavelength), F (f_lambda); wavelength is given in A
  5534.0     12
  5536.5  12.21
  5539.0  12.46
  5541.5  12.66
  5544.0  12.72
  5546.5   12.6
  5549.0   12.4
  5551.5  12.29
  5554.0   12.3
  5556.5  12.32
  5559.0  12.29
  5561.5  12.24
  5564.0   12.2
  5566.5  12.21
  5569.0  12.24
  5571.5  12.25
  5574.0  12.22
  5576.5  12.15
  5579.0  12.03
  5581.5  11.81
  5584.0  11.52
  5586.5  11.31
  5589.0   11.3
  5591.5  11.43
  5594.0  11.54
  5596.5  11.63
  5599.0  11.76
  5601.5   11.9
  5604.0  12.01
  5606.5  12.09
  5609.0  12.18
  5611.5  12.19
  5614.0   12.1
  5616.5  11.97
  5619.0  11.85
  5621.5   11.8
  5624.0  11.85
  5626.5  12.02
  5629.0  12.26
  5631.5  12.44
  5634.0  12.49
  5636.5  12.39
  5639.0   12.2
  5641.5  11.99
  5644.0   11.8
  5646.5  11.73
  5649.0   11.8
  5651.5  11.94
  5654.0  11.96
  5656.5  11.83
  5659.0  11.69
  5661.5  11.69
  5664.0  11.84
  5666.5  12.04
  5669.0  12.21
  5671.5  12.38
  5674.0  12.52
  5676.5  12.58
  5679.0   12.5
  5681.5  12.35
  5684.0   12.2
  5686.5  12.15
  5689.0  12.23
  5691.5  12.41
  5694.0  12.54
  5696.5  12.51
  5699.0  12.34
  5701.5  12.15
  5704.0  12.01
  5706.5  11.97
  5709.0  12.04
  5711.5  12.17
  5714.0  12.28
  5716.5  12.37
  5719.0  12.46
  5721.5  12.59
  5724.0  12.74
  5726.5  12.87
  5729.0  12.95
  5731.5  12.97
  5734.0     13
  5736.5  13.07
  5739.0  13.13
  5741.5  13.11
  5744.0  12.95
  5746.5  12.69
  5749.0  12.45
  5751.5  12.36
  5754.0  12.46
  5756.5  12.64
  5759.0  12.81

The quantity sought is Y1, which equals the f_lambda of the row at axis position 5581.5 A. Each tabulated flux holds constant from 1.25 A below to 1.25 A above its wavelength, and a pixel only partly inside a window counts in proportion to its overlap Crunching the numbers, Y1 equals 11.81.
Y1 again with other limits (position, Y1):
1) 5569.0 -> 12.24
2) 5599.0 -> 11.76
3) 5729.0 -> 12.95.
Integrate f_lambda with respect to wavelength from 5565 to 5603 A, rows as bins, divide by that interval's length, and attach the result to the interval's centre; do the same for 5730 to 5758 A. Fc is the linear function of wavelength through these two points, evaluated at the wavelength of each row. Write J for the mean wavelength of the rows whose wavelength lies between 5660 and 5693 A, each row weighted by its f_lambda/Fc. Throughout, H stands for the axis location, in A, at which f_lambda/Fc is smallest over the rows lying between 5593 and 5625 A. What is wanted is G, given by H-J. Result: -82.6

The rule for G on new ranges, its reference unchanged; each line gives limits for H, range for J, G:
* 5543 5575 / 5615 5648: -57.5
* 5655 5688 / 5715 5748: -70.1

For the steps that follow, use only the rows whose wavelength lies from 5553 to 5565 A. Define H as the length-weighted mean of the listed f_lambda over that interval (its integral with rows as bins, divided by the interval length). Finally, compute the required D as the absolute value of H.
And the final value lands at 12.3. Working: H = 12.3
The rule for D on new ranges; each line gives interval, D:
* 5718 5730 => 12.7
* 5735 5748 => 13.0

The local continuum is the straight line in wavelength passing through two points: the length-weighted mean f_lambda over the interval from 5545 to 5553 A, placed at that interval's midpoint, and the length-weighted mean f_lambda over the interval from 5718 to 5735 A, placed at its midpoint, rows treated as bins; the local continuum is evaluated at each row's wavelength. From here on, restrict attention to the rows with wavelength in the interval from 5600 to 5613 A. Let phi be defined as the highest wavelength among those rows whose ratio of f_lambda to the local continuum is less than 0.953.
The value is 5601.5 A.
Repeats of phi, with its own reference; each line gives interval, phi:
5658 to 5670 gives 5666.5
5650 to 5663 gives 5661.5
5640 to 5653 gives 5651.5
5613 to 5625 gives 5624.0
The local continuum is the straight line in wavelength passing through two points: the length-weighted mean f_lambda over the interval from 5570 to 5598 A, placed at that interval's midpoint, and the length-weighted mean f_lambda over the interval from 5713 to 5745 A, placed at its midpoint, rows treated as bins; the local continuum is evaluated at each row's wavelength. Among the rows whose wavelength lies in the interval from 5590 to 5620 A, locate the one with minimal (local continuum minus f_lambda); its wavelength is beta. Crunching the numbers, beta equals 5609.0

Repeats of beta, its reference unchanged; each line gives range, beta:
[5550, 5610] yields 5551.5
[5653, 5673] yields 5671.5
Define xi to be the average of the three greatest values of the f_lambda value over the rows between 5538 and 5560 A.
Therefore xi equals 12.66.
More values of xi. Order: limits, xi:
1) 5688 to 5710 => 12.49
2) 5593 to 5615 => 12.16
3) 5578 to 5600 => 11.87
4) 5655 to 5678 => 12.49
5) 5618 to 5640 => 12.44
